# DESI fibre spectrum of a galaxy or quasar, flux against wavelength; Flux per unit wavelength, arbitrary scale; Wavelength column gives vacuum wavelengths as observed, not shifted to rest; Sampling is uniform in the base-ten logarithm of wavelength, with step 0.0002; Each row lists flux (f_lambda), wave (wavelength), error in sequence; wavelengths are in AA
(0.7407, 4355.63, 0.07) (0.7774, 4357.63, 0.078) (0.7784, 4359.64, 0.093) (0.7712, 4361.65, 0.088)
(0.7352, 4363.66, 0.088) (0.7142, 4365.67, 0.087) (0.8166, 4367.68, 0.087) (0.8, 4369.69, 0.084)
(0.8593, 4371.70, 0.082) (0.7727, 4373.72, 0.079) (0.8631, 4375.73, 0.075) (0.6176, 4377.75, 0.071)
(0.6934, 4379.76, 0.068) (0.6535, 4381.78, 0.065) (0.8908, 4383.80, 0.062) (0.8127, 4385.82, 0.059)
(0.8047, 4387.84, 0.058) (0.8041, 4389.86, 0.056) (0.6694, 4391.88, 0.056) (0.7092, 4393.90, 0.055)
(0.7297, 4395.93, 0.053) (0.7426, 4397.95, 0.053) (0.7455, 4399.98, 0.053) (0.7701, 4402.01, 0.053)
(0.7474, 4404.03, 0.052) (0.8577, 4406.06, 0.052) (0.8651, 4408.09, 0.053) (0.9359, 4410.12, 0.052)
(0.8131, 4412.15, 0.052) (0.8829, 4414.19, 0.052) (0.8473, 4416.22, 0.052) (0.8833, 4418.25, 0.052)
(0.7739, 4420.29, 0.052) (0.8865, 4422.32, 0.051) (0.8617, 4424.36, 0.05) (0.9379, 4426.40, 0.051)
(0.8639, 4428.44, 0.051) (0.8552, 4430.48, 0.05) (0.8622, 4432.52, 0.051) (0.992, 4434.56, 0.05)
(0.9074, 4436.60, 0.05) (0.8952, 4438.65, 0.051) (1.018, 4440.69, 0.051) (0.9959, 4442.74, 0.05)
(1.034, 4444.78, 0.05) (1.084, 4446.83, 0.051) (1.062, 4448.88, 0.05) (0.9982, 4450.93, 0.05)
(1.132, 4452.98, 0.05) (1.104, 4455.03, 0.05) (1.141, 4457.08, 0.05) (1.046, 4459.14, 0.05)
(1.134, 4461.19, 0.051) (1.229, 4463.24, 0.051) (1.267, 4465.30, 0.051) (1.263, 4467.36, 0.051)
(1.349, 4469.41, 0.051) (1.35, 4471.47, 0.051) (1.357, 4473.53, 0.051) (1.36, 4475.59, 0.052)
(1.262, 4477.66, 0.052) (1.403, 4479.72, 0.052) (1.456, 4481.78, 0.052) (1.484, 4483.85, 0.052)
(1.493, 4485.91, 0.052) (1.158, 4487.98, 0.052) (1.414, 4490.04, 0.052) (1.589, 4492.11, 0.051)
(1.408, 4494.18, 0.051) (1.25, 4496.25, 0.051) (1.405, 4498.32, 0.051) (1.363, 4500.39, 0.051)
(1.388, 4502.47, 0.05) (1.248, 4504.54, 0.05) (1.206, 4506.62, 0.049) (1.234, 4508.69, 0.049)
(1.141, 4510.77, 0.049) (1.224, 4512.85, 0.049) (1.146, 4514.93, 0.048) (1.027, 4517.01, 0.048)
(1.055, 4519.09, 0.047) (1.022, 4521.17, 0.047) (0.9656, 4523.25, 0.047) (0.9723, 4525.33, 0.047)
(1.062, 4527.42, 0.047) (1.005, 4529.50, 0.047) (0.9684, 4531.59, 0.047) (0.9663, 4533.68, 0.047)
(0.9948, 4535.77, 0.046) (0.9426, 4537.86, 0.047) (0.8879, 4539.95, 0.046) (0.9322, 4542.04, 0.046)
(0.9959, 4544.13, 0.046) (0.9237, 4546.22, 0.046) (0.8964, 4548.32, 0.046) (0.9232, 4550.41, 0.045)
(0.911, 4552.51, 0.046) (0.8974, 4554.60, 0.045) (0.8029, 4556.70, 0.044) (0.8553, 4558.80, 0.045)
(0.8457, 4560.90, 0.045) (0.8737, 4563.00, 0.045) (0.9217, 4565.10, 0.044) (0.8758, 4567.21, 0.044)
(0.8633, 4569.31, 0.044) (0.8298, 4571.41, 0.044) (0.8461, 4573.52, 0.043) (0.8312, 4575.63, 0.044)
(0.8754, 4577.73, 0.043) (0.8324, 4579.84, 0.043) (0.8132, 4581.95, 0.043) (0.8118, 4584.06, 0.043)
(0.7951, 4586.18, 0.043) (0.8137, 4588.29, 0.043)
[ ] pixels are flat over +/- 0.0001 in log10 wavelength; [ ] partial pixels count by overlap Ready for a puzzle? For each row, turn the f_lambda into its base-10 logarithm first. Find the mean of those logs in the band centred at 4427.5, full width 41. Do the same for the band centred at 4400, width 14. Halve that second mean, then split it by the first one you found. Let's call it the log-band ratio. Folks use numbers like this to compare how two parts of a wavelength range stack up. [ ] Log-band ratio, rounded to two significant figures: 1.4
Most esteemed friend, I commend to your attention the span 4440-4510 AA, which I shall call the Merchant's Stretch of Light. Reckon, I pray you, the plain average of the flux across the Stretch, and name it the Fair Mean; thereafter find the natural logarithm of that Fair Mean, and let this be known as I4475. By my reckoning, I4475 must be 0.23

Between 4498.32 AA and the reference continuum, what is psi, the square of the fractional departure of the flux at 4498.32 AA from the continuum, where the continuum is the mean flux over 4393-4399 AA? 0.87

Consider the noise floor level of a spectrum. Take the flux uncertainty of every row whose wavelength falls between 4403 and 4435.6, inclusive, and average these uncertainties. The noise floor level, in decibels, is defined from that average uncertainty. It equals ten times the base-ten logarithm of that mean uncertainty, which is -12.9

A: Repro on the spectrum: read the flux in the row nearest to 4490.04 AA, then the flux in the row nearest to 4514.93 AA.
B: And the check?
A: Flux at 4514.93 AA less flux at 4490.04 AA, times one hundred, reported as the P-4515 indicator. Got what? -27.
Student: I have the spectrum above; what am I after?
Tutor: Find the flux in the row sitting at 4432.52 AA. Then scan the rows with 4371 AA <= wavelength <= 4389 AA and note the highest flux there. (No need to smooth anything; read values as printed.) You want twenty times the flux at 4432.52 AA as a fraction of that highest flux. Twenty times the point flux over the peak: 19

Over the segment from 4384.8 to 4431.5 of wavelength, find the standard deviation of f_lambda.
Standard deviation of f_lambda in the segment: 0.07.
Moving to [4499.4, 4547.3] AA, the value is 0.14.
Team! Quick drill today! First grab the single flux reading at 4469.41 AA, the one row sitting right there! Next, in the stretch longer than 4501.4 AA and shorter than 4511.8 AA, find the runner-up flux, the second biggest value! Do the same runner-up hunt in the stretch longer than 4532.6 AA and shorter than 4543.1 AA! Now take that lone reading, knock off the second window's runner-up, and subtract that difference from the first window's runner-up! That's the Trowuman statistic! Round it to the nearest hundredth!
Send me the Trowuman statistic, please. 0.87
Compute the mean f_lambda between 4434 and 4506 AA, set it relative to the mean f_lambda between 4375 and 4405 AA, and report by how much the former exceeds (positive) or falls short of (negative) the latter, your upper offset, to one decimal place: 0.5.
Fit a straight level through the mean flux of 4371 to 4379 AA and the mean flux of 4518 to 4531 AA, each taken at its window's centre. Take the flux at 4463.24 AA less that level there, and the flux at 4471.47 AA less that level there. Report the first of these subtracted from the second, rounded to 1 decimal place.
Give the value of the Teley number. 0.1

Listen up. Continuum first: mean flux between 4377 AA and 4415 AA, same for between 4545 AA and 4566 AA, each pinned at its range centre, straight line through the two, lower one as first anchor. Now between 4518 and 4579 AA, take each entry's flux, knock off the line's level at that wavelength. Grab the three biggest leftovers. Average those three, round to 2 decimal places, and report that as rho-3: 0.18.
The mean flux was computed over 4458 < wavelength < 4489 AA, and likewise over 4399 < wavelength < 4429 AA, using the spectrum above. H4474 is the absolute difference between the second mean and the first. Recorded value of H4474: 0.46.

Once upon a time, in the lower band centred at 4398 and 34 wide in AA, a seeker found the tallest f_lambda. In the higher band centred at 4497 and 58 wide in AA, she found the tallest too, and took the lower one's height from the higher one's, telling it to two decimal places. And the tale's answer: 0.65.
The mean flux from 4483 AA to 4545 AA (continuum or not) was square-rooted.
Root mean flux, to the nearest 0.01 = 1.08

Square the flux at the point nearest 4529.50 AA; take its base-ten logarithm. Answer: 0.00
